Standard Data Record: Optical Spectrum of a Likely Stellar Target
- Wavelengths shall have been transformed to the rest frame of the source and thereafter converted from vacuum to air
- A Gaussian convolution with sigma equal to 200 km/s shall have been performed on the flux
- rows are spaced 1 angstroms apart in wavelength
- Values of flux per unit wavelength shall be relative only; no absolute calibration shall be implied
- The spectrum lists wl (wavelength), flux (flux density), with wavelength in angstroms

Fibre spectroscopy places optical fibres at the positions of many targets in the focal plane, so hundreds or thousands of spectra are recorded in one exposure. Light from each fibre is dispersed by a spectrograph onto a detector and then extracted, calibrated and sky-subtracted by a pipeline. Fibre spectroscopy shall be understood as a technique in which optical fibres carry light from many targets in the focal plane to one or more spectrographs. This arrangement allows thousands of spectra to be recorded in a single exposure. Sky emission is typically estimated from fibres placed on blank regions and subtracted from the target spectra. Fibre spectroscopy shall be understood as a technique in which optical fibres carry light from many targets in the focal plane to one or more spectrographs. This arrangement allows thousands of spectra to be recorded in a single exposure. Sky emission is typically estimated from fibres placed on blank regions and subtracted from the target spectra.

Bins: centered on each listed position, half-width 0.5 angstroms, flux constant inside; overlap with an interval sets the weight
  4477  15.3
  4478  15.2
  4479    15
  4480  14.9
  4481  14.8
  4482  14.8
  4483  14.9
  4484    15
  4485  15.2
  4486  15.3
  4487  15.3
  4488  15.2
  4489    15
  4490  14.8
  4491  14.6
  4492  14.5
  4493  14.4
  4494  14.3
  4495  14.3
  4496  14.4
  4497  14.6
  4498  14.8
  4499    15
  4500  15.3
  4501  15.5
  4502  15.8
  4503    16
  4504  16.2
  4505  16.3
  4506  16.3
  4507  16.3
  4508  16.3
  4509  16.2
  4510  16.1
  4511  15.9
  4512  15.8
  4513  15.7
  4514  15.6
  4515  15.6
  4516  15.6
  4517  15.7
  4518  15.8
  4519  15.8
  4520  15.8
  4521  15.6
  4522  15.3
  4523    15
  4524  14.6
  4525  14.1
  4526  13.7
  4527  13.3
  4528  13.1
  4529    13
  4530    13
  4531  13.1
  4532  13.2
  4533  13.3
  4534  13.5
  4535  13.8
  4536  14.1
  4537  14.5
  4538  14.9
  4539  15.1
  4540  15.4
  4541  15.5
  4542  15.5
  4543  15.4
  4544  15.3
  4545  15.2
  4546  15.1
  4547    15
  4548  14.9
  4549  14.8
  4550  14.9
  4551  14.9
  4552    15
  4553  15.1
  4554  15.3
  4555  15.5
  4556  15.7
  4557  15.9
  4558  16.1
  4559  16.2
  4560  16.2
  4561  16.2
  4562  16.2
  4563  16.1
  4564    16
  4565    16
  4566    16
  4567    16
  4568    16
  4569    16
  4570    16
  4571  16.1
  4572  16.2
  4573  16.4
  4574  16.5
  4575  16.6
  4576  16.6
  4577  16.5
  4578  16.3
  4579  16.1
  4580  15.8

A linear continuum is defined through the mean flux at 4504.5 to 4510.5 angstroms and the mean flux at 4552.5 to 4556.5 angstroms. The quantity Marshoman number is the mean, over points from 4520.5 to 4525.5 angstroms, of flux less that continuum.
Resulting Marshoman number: -1.0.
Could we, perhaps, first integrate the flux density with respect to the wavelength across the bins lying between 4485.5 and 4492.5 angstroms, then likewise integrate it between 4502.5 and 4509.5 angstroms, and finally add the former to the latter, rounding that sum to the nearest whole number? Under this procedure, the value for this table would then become 218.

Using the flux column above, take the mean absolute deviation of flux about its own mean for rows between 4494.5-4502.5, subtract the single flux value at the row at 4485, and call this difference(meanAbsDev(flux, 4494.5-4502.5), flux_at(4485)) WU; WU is -14.8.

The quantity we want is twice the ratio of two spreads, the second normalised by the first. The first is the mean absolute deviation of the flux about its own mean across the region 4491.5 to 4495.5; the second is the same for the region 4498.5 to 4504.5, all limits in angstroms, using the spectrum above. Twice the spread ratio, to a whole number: 10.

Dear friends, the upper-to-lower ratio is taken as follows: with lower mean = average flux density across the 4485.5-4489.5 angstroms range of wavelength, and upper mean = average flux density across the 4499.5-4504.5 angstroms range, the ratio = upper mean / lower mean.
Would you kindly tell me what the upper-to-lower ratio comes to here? 1.04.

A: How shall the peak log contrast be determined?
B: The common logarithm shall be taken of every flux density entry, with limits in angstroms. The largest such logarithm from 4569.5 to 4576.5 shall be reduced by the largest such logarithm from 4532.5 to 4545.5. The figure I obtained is 0.03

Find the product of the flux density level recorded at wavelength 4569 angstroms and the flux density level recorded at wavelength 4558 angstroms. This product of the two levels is 258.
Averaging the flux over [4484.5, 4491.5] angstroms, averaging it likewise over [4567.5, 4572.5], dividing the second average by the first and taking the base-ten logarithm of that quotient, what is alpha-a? 0.03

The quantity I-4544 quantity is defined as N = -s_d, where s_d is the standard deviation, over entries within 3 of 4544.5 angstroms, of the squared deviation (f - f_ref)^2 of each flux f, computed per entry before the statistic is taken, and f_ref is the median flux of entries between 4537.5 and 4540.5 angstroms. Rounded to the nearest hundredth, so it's -0.06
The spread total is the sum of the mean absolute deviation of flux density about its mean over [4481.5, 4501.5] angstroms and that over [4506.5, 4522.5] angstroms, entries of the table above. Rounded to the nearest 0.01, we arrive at 0.52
